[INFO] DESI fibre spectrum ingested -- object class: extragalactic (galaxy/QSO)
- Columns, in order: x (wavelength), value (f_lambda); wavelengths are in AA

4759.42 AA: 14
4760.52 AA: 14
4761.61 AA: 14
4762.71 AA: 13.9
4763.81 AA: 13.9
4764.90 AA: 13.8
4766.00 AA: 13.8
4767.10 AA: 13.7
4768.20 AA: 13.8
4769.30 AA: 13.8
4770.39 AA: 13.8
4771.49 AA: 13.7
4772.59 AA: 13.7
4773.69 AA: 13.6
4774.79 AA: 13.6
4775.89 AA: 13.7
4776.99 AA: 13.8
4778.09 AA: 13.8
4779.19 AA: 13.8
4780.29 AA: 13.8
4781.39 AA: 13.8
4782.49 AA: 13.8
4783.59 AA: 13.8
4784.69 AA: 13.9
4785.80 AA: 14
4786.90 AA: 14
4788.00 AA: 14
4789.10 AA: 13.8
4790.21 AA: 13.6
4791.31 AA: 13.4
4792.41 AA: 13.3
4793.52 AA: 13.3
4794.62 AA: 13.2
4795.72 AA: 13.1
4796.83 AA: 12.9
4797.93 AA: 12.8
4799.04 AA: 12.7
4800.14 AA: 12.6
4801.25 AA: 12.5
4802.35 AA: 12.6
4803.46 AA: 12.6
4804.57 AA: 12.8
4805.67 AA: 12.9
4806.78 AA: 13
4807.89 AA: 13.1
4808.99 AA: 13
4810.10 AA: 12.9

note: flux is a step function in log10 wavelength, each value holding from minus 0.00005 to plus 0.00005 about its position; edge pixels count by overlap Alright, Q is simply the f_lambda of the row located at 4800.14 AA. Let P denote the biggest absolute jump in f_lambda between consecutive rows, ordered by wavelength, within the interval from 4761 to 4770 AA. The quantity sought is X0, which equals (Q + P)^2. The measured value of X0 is 161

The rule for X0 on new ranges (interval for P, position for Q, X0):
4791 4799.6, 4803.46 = 164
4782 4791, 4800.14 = 164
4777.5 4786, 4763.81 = 196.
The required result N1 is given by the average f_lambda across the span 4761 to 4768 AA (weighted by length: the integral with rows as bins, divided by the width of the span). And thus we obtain 13.8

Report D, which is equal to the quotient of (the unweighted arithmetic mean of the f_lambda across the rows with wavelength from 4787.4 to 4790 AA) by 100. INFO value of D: 0.1390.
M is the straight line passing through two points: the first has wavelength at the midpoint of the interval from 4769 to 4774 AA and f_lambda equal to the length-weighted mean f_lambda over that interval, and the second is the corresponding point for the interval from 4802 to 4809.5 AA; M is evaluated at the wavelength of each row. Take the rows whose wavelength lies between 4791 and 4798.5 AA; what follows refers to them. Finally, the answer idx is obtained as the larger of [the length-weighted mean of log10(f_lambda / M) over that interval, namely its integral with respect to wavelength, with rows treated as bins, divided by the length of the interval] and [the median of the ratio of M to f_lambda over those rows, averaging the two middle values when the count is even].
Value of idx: 0.996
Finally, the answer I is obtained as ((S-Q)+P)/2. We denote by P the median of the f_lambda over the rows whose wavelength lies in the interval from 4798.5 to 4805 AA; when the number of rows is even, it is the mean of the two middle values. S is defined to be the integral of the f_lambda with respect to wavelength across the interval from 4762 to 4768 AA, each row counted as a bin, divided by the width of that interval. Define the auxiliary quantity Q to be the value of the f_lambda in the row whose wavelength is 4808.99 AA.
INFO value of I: 6.70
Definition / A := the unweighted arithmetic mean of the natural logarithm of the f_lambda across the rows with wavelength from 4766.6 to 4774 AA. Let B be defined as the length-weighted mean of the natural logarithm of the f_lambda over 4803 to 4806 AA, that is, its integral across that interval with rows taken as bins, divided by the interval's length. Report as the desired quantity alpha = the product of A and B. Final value 6.68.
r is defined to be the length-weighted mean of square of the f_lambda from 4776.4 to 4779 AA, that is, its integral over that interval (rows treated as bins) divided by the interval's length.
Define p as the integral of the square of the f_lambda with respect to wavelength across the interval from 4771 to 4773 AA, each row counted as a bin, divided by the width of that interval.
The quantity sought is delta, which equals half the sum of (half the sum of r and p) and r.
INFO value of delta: 190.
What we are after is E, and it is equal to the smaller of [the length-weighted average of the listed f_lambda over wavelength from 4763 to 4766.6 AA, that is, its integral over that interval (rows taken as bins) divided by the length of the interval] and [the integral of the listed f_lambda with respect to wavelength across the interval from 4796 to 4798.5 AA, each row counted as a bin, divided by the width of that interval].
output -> 12.8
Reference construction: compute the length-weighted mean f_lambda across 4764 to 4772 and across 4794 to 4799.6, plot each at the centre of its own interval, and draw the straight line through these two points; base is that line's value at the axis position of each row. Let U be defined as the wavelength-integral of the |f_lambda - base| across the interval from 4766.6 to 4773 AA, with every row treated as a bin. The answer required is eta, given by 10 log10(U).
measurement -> -4.6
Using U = 0.3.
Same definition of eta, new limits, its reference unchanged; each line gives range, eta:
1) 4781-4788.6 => 6.6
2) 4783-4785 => 0.2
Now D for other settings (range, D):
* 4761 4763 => 0.1395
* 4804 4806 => 0.1285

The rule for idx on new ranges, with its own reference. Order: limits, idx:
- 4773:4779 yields 0.994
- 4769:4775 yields 1.002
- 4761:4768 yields 1.005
